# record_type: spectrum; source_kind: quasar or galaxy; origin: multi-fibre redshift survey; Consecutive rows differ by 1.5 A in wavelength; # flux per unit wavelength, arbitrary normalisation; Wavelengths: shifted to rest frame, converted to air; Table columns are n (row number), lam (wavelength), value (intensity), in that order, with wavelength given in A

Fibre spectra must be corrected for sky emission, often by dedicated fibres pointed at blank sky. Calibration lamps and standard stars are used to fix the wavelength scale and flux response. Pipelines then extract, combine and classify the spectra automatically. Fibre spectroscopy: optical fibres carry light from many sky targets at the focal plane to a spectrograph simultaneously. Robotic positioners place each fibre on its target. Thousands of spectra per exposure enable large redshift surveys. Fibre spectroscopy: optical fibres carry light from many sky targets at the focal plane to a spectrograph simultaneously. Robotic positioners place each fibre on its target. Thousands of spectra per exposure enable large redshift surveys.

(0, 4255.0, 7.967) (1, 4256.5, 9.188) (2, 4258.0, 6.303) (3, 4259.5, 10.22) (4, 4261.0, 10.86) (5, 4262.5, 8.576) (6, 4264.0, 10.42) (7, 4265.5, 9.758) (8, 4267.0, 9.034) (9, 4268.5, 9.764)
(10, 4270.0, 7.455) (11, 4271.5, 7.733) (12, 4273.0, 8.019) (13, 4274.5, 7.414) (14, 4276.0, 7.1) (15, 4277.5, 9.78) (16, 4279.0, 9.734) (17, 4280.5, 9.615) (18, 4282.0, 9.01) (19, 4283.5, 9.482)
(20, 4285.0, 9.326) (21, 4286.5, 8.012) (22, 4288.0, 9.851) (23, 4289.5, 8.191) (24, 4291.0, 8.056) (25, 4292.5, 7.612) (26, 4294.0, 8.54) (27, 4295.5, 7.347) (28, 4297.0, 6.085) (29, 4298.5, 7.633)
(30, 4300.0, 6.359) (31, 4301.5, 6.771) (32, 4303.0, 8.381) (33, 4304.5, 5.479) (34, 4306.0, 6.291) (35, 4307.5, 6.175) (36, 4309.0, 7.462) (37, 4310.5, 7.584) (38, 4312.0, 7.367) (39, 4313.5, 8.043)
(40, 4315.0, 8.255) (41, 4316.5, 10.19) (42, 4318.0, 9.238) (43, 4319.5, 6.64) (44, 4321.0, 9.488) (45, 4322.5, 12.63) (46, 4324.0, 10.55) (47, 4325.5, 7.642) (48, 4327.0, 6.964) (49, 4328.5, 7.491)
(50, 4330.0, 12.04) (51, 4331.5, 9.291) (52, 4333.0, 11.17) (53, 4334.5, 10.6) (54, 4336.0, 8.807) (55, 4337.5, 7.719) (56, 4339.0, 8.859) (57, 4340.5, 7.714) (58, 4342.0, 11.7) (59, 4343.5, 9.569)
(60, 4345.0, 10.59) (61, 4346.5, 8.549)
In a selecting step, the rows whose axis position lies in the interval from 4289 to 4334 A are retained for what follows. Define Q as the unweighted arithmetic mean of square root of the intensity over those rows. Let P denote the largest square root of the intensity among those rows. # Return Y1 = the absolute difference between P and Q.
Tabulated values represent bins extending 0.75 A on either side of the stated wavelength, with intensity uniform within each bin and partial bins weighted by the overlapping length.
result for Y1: 0.71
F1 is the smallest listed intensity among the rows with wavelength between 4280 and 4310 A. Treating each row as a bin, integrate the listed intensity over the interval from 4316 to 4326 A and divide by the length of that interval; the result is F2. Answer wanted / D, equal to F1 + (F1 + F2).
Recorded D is 20.5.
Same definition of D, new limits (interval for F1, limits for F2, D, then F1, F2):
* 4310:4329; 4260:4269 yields 23.0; 6.64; 9.7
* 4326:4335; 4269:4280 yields 22.2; 6.964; 8.2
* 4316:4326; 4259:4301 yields 21.9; 6.64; 8.6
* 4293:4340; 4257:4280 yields 19.8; 5.479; 8.8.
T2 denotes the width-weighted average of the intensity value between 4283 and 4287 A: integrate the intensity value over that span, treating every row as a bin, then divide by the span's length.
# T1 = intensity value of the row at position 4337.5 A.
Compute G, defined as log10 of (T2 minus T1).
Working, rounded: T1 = 7.719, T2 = 9.0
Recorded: 0.10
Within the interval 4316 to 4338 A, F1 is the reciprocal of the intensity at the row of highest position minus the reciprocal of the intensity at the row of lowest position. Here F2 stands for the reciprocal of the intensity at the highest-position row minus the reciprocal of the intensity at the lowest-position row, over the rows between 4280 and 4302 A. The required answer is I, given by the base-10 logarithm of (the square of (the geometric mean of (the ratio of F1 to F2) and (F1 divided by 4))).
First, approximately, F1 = 0.03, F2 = 0.044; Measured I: -2.2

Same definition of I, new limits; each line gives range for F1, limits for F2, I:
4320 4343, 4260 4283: -2.3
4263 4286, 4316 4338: -3.0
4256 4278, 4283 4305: -3.9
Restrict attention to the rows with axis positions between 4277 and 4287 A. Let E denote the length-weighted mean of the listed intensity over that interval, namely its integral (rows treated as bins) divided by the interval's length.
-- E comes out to 9.30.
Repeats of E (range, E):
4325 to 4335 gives 9.32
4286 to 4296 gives 8.26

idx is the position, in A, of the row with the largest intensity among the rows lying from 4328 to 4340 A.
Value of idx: 4330.0 A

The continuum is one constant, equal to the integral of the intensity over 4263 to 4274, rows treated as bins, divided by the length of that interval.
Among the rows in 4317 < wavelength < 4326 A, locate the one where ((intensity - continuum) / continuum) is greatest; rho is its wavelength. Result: 4322.5 A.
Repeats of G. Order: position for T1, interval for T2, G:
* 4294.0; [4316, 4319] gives -0.06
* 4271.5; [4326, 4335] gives 0.25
